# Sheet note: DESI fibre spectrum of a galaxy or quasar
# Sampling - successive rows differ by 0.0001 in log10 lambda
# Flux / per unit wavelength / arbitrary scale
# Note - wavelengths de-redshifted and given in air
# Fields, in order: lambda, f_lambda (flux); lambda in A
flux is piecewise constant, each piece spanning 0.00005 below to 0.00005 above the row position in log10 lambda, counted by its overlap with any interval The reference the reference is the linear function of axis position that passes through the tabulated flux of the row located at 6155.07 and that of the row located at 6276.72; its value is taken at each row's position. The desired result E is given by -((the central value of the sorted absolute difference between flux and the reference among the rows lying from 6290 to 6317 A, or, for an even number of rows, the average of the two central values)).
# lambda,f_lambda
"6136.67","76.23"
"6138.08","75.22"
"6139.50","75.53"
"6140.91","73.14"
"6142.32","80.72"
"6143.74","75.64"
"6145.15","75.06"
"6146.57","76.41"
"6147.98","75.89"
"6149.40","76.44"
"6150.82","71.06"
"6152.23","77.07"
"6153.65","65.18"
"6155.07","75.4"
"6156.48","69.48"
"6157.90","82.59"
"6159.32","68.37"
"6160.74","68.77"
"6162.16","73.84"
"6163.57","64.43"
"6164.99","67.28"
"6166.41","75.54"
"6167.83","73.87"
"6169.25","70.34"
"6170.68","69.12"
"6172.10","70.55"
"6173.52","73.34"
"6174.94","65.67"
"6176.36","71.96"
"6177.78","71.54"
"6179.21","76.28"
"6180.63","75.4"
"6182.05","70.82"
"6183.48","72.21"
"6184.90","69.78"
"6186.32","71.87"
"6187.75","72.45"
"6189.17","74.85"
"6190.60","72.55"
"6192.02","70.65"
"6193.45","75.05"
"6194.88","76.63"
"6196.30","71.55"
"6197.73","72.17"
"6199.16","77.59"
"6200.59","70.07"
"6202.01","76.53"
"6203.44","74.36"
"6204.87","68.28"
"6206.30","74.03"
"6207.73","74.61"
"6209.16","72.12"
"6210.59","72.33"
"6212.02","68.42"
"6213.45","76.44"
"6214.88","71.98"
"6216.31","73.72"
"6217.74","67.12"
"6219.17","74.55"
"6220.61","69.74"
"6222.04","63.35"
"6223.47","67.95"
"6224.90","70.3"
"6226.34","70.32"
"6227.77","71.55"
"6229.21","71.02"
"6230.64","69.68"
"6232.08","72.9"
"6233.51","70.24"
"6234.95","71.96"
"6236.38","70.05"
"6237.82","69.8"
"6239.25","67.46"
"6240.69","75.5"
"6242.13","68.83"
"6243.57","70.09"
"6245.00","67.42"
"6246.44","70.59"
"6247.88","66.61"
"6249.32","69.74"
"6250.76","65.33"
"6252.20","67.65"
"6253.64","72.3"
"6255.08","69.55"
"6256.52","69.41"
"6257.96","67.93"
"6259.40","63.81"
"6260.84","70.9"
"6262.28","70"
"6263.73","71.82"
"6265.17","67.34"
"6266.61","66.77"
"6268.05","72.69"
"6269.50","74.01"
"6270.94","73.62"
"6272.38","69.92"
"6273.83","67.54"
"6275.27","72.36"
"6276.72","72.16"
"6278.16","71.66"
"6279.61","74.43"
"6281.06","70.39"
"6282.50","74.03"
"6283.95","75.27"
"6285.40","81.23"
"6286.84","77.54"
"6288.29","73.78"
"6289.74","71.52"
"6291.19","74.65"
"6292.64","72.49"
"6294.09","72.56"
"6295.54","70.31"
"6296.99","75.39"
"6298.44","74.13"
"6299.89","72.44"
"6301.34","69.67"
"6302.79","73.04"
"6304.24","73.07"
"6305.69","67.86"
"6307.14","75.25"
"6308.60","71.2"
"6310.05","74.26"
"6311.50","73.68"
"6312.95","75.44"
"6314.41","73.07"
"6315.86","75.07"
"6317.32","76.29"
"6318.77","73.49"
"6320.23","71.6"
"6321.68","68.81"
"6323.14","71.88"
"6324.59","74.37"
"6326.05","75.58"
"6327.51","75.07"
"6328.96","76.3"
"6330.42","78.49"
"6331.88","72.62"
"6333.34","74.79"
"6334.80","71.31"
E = -2.18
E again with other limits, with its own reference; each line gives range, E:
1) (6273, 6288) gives -2.19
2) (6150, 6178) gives -4.57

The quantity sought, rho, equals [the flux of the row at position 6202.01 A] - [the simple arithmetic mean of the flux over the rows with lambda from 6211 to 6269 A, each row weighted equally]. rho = 7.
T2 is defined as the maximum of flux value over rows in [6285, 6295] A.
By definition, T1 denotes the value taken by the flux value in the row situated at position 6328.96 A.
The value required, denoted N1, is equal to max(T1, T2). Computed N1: 81.2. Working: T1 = 76.3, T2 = 81.23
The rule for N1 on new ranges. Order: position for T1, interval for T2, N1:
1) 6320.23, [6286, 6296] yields 77.5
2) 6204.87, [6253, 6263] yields 72.3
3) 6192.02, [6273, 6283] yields 74.4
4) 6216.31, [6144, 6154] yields 77.1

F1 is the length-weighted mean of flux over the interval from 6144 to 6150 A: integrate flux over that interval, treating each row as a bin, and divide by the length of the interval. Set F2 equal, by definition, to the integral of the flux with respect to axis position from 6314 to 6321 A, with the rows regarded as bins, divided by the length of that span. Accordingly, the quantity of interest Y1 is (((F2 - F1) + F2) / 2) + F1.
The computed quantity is 112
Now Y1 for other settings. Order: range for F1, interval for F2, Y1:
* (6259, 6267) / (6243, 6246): 103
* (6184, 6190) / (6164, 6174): 107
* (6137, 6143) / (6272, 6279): 109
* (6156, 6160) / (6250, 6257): 106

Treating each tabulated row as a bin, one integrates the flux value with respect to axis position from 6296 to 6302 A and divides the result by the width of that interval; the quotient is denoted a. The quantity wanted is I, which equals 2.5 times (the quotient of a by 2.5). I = 72.8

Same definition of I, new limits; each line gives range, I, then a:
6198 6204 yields 74.5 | 74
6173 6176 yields 69.6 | 70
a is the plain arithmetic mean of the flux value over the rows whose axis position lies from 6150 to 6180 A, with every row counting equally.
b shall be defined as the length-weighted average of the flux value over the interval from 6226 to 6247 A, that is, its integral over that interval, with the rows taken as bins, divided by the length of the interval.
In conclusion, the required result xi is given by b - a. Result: -1.0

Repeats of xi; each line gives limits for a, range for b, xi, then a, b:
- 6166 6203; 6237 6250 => -3.1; 72.6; 69.5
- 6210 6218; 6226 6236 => -0.6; 71.7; 71.1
